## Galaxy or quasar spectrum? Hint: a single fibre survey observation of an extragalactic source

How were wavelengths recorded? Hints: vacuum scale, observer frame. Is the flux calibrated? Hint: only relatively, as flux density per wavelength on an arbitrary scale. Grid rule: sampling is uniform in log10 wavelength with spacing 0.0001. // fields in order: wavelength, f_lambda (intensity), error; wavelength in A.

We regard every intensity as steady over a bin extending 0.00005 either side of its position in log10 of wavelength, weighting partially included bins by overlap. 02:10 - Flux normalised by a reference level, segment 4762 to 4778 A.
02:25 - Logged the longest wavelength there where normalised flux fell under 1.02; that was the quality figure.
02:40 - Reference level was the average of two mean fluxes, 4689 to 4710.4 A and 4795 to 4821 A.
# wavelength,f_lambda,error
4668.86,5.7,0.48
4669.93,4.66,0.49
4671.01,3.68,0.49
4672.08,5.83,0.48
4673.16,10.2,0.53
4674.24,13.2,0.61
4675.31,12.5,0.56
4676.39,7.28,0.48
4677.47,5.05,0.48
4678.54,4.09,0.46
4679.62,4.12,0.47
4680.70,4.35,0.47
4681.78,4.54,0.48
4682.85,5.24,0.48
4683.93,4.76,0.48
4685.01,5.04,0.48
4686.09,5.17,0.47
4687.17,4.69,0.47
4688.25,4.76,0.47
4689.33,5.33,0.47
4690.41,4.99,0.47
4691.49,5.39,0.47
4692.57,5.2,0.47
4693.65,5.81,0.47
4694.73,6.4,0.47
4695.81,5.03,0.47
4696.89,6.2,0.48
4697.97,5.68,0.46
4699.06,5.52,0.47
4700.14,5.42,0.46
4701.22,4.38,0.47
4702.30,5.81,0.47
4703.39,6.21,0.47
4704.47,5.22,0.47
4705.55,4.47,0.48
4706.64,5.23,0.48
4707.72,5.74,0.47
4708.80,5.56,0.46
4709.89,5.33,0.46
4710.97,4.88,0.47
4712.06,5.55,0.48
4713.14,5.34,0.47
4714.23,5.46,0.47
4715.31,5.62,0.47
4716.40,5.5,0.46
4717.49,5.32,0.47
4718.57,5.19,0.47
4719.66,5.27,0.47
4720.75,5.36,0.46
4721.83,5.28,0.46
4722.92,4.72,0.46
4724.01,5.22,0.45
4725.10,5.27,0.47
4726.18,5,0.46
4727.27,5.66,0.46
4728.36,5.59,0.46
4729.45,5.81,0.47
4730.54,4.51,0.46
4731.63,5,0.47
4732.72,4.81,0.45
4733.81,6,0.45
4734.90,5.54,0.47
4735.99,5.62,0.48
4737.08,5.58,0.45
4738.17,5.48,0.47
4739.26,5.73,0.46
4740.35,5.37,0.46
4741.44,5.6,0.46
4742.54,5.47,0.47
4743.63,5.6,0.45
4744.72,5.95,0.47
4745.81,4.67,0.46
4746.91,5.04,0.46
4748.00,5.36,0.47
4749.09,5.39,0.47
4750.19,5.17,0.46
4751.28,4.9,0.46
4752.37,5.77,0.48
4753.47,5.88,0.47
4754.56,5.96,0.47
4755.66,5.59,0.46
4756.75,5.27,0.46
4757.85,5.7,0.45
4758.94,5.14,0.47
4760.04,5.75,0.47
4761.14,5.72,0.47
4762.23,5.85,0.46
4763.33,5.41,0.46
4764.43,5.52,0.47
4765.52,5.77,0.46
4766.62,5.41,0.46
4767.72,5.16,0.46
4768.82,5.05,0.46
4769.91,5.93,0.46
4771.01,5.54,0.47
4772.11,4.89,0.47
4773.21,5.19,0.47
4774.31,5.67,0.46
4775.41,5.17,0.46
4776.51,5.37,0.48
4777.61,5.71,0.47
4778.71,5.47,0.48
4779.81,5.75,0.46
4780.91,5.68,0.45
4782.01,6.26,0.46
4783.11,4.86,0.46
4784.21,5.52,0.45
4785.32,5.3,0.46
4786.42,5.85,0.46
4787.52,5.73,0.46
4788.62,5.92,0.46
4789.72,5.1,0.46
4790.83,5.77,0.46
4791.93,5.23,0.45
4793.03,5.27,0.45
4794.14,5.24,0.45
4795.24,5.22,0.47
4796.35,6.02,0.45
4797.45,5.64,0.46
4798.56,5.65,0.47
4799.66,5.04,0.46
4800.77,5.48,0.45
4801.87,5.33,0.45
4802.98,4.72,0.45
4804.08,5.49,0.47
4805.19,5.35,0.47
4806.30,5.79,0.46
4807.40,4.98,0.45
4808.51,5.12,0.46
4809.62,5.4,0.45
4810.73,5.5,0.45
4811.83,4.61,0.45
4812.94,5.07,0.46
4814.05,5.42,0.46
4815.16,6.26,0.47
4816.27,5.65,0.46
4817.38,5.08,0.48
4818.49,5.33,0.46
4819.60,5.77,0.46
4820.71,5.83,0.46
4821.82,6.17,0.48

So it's 4776.51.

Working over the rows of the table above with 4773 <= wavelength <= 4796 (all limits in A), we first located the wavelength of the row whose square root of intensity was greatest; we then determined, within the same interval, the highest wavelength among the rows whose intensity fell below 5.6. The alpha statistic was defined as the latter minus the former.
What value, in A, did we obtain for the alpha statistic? 13.2 A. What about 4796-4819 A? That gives 3.3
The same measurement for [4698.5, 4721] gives 17.4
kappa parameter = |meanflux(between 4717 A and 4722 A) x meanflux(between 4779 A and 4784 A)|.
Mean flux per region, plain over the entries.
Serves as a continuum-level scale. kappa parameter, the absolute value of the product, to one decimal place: 29.8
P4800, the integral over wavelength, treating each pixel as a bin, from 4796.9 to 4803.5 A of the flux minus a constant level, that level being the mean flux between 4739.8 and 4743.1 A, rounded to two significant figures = -1.1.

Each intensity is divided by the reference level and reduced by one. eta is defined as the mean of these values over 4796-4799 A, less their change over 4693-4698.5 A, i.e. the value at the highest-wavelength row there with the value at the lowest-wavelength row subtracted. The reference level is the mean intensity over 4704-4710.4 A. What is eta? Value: 0.12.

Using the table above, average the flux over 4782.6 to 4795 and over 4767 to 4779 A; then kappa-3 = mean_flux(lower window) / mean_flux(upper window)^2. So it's 0.182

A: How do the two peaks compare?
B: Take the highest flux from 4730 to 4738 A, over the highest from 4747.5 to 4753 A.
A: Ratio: 1.04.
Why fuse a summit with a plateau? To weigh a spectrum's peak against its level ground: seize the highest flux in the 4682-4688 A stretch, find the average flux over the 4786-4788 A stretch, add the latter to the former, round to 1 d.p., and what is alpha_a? 11.0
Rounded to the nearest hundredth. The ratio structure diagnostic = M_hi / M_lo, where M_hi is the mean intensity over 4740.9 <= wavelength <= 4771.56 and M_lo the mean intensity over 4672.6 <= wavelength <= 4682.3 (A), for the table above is 0.76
